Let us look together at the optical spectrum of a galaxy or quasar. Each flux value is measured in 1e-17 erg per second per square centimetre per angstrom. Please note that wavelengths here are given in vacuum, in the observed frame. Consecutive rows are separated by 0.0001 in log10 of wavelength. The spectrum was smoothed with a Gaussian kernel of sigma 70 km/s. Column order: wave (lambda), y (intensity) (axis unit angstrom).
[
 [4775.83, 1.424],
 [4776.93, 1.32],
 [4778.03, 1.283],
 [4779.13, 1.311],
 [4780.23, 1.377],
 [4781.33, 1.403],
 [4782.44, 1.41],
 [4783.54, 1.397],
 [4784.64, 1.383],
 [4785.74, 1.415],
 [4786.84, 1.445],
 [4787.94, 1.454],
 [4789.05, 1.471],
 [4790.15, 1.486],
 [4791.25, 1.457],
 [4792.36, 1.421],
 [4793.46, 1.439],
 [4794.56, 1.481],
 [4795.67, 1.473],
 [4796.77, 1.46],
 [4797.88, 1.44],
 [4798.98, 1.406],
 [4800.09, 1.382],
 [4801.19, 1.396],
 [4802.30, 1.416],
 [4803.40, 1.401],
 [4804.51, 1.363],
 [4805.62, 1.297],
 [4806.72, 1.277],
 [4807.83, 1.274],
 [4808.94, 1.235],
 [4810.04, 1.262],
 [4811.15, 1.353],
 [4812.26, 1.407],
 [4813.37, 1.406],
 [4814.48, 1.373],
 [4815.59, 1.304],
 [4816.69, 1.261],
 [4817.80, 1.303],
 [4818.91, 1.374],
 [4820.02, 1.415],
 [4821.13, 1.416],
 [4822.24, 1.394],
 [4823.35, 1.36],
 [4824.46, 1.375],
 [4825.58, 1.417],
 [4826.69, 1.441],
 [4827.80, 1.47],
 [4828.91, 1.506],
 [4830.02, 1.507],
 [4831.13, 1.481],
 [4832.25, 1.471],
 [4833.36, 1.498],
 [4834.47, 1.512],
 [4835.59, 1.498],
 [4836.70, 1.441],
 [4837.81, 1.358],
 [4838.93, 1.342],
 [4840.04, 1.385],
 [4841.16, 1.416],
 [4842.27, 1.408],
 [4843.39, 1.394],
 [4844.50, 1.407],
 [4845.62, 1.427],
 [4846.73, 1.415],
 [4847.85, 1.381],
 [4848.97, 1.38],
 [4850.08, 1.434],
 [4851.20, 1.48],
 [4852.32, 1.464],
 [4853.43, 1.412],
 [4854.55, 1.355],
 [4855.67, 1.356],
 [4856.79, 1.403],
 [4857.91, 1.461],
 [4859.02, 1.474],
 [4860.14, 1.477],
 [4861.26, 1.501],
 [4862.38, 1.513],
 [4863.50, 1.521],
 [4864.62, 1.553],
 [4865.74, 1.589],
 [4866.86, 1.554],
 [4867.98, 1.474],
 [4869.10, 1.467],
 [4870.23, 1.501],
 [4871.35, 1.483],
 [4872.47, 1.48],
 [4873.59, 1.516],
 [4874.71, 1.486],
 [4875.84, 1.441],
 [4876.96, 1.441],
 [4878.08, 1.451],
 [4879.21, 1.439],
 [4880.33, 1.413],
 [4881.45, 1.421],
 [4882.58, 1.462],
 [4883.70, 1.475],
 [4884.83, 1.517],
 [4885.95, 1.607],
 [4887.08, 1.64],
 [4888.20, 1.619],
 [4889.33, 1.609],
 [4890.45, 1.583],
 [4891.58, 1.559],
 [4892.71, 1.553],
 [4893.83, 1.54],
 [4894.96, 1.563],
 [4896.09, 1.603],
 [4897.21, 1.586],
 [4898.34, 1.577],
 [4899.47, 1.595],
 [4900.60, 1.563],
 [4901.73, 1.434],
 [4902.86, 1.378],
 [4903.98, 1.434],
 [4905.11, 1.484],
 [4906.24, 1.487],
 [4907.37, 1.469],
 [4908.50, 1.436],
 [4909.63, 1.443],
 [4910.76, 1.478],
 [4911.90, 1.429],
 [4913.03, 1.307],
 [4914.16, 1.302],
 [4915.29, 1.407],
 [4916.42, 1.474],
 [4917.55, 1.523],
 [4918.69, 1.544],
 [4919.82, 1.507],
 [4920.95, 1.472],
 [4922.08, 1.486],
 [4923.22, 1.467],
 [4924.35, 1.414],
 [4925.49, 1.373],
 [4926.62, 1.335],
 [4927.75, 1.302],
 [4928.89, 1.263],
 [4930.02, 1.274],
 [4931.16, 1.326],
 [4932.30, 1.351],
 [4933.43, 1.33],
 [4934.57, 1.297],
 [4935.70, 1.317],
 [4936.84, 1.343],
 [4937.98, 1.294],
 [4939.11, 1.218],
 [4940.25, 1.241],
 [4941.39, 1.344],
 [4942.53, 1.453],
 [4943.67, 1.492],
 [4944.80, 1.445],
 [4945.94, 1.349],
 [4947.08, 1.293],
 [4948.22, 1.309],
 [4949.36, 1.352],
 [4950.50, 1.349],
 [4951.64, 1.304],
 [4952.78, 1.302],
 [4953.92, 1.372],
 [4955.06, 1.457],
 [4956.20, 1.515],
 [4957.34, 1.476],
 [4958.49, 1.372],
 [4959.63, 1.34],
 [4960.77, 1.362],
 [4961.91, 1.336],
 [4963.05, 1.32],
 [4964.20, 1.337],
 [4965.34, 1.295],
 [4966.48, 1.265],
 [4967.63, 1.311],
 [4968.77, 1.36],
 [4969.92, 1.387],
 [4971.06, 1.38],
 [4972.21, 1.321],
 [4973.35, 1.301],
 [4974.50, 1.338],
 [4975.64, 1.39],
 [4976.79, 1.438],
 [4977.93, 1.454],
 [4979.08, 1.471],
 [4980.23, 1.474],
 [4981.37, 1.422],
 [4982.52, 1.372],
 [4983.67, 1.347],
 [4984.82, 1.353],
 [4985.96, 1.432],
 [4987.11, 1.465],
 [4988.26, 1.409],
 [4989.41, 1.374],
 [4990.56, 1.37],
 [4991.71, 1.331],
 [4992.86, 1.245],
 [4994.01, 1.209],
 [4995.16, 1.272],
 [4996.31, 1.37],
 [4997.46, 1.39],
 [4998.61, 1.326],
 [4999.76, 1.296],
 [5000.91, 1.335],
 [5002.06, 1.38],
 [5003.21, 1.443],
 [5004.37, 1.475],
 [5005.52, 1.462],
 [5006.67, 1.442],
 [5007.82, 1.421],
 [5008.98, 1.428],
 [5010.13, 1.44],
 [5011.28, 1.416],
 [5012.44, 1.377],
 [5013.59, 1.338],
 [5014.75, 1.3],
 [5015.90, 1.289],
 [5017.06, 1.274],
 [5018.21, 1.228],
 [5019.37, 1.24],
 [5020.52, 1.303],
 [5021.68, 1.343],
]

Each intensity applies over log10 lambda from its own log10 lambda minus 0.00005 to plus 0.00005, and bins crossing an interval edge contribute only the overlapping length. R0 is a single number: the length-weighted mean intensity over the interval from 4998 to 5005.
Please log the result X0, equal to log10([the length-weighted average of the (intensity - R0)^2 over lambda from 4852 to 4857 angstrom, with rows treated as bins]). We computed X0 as -2.72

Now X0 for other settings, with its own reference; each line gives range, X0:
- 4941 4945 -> -2.18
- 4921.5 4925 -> -2.16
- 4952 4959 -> -2.17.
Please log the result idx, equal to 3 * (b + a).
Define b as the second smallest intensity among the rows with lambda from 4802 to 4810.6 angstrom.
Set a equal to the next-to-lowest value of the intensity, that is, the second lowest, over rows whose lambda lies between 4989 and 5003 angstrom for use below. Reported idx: 7.52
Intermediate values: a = 1.245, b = 1.262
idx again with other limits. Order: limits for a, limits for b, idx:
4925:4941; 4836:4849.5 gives 7.80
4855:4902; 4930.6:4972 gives 7.93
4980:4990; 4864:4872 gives 8.48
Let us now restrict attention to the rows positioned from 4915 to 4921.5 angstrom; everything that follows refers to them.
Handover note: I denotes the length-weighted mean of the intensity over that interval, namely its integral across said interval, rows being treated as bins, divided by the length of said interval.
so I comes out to 1.49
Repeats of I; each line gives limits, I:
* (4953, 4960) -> 1.42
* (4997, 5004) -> 1.36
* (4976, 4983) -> 1.44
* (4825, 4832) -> 1.47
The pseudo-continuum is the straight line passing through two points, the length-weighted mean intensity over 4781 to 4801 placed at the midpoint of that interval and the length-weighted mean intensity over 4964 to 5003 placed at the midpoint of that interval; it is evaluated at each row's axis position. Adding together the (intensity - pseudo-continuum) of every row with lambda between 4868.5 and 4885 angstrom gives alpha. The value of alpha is 1.0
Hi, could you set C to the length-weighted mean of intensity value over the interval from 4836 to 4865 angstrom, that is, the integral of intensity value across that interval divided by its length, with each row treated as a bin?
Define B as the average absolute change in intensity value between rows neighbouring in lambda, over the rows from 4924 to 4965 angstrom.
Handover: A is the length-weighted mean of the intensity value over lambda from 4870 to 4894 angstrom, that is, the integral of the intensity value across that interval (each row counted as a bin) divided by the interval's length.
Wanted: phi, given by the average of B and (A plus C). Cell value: 1.49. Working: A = 1.511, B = 0.0433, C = 1.43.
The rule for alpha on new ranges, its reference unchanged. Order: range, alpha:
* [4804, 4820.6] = -1.5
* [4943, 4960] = 0.1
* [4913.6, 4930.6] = 0.4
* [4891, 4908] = 1.9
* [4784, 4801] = 0.1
